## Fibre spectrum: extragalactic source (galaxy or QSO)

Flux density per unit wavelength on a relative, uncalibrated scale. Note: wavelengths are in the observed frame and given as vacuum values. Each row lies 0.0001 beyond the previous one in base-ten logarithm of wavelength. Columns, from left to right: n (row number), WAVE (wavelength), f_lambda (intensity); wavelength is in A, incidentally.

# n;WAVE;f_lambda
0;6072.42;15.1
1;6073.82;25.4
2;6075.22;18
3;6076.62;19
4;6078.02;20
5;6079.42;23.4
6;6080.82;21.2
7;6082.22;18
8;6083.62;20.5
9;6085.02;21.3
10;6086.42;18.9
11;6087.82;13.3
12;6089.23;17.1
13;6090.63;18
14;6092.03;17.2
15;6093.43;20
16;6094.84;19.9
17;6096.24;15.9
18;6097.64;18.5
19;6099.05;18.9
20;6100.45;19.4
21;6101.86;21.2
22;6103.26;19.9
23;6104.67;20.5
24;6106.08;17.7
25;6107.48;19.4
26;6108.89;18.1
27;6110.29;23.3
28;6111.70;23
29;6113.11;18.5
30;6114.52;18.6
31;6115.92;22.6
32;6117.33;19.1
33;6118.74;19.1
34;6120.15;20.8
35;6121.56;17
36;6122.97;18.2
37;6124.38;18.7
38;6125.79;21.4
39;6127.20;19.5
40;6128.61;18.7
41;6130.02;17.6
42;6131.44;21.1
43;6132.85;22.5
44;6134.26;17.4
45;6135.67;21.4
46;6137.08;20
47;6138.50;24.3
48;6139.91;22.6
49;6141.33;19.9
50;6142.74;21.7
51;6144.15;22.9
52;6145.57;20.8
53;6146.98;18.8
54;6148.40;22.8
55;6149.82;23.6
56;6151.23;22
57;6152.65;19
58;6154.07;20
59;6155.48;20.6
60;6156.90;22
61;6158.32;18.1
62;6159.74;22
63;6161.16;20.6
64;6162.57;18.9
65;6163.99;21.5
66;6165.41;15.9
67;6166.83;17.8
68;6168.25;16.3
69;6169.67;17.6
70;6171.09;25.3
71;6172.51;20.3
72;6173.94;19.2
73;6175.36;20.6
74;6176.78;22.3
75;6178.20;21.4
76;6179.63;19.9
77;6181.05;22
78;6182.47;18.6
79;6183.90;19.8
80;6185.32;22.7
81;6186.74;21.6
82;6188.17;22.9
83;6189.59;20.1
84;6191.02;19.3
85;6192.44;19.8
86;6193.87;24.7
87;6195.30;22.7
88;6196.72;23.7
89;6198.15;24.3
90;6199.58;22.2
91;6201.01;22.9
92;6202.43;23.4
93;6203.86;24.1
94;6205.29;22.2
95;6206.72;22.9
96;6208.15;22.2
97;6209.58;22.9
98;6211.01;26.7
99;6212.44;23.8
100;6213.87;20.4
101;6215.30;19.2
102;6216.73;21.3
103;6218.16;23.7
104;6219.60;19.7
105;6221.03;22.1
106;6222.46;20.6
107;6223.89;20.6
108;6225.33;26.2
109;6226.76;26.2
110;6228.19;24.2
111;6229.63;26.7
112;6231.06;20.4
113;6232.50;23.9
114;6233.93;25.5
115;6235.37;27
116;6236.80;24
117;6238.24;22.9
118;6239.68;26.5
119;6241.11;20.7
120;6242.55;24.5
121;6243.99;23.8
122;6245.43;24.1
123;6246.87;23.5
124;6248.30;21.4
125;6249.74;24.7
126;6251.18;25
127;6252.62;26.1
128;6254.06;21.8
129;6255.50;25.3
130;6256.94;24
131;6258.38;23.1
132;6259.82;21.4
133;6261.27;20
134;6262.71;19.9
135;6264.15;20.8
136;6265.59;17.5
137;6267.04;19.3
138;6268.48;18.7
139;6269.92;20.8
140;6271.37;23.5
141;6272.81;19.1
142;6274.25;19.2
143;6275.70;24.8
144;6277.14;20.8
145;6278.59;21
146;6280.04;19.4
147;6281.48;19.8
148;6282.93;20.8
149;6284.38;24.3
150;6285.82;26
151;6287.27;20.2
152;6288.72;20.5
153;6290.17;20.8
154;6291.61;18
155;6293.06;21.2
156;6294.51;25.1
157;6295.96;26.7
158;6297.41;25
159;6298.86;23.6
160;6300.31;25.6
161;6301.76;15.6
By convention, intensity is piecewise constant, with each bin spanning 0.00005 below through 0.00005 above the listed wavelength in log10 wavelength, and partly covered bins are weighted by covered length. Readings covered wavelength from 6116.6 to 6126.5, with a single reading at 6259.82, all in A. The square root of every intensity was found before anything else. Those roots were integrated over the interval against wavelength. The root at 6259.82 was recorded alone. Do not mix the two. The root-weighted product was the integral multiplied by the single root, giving 200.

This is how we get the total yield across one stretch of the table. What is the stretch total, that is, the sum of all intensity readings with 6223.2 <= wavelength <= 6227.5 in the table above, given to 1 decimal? 73.0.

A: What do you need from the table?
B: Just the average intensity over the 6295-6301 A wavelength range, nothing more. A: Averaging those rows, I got 25.2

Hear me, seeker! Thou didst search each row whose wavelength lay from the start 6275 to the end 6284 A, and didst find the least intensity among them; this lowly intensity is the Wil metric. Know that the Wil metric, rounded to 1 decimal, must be 19.4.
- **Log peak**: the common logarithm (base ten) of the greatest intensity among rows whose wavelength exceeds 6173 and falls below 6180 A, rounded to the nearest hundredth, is 1.35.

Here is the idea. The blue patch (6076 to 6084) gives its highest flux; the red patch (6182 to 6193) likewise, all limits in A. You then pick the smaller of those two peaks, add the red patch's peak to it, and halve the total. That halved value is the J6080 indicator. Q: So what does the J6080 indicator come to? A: 22.9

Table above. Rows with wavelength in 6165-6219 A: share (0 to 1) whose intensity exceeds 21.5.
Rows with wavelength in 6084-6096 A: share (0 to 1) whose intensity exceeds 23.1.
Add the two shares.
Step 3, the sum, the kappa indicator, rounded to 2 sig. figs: 0.55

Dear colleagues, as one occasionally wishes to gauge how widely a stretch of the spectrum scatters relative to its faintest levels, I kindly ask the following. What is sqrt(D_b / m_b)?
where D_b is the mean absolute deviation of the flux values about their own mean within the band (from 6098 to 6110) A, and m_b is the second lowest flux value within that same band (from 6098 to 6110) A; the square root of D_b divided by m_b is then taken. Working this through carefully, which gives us 0.22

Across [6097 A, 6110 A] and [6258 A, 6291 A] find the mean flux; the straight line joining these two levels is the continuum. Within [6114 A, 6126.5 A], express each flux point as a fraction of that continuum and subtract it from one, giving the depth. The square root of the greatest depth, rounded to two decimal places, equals 0.36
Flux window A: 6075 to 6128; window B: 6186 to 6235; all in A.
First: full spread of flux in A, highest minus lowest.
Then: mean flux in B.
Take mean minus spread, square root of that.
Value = 3.56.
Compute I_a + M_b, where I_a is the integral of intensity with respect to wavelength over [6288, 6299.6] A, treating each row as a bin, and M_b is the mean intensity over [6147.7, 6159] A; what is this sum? 283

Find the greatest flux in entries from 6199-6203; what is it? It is 23.4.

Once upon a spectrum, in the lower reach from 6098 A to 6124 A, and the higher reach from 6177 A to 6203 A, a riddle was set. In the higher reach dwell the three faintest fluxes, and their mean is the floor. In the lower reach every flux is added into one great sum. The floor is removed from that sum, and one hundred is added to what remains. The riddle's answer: 436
